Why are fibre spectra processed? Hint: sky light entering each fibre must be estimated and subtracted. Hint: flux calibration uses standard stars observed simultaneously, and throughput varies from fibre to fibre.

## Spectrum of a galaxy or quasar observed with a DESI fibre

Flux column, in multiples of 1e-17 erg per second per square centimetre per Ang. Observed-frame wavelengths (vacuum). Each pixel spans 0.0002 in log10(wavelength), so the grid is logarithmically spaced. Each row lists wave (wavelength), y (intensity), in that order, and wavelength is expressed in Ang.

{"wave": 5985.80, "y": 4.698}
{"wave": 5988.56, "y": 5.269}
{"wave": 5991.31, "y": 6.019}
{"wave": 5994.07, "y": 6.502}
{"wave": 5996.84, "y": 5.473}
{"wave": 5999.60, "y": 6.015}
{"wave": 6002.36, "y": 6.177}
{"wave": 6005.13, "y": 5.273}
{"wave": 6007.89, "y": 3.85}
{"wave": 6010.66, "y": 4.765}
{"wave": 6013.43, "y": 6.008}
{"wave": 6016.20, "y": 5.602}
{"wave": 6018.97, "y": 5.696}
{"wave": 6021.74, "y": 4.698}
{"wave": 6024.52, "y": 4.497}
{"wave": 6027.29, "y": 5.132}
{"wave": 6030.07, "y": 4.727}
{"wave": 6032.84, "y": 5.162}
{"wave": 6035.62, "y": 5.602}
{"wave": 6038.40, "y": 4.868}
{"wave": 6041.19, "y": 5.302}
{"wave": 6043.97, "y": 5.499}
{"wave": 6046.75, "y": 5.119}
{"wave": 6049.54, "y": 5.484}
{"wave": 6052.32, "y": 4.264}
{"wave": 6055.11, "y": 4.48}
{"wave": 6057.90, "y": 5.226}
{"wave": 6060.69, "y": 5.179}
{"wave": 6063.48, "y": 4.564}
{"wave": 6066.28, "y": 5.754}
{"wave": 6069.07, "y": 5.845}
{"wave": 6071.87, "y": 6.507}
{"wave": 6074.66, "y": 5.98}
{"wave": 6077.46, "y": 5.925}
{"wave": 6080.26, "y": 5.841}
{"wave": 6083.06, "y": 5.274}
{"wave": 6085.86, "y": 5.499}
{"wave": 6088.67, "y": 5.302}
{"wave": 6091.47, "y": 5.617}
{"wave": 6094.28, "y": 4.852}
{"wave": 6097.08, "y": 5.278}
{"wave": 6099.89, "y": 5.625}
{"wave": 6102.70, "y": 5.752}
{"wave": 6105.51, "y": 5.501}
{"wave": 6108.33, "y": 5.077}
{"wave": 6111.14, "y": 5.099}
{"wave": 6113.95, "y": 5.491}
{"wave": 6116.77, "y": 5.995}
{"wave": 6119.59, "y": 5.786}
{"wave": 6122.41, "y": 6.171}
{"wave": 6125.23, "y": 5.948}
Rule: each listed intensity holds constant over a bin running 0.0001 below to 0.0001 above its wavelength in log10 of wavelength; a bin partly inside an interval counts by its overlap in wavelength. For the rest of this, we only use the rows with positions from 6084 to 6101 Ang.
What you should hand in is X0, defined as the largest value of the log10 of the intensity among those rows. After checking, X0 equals 0.750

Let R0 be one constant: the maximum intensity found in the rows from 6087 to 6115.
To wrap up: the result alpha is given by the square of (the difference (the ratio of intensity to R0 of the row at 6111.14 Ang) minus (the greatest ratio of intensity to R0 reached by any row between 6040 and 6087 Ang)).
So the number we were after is 0.060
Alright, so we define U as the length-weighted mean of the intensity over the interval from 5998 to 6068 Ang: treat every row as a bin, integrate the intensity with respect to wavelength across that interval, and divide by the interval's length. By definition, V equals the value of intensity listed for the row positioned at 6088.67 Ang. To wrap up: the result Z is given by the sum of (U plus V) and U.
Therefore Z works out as 15.6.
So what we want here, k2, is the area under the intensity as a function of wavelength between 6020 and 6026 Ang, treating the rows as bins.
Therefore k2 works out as 28.0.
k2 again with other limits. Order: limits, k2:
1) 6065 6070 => 29.0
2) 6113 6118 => 28.8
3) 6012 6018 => 34.7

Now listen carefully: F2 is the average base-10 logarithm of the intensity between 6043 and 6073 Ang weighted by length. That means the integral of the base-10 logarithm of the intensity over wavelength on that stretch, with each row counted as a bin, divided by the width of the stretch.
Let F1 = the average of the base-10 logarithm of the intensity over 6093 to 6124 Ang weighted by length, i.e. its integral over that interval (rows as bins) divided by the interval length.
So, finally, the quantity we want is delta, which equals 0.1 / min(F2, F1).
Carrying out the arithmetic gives 0.139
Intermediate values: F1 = 0.741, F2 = 0.717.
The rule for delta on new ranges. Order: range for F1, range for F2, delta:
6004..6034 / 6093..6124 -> 0.143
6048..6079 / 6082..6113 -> 0.137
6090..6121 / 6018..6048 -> 0.141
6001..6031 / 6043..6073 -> 0.142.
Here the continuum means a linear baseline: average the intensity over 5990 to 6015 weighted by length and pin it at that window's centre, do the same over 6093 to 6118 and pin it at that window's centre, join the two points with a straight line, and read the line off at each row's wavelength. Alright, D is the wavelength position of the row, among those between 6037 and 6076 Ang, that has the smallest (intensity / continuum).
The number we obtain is 6052.32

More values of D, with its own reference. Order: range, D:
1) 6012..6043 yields 6024.52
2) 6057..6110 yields 6063.48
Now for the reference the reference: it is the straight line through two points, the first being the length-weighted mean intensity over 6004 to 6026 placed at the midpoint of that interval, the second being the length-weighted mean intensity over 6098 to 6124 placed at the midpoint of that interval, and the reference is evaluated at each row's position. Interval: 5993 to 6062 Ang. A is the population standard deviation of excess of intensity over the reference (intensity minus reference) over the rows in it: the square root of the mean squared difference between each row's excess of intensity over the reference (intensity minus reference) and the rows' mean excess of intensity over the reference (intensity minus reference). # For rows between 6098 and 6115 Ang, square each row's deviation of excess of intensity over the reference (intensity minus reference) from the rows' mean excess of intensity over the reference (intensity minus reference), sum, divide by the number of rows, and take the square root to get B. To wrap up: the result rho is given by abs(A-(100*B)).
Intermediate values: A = 0.66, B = 0.27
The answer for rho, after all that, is 26.4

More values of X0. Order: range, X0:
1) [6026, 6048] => 0.748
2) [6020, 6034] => 0.713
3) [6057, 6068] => 0.760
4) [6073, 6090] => 0.777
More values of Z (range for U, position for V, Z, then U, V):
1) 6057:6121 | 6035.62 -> 16.6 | 5.52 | 5.602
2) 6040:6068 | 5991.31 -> 16.2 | 5.10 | 6.019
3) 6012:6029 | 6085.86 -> 16.0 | 5.26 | 5.499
